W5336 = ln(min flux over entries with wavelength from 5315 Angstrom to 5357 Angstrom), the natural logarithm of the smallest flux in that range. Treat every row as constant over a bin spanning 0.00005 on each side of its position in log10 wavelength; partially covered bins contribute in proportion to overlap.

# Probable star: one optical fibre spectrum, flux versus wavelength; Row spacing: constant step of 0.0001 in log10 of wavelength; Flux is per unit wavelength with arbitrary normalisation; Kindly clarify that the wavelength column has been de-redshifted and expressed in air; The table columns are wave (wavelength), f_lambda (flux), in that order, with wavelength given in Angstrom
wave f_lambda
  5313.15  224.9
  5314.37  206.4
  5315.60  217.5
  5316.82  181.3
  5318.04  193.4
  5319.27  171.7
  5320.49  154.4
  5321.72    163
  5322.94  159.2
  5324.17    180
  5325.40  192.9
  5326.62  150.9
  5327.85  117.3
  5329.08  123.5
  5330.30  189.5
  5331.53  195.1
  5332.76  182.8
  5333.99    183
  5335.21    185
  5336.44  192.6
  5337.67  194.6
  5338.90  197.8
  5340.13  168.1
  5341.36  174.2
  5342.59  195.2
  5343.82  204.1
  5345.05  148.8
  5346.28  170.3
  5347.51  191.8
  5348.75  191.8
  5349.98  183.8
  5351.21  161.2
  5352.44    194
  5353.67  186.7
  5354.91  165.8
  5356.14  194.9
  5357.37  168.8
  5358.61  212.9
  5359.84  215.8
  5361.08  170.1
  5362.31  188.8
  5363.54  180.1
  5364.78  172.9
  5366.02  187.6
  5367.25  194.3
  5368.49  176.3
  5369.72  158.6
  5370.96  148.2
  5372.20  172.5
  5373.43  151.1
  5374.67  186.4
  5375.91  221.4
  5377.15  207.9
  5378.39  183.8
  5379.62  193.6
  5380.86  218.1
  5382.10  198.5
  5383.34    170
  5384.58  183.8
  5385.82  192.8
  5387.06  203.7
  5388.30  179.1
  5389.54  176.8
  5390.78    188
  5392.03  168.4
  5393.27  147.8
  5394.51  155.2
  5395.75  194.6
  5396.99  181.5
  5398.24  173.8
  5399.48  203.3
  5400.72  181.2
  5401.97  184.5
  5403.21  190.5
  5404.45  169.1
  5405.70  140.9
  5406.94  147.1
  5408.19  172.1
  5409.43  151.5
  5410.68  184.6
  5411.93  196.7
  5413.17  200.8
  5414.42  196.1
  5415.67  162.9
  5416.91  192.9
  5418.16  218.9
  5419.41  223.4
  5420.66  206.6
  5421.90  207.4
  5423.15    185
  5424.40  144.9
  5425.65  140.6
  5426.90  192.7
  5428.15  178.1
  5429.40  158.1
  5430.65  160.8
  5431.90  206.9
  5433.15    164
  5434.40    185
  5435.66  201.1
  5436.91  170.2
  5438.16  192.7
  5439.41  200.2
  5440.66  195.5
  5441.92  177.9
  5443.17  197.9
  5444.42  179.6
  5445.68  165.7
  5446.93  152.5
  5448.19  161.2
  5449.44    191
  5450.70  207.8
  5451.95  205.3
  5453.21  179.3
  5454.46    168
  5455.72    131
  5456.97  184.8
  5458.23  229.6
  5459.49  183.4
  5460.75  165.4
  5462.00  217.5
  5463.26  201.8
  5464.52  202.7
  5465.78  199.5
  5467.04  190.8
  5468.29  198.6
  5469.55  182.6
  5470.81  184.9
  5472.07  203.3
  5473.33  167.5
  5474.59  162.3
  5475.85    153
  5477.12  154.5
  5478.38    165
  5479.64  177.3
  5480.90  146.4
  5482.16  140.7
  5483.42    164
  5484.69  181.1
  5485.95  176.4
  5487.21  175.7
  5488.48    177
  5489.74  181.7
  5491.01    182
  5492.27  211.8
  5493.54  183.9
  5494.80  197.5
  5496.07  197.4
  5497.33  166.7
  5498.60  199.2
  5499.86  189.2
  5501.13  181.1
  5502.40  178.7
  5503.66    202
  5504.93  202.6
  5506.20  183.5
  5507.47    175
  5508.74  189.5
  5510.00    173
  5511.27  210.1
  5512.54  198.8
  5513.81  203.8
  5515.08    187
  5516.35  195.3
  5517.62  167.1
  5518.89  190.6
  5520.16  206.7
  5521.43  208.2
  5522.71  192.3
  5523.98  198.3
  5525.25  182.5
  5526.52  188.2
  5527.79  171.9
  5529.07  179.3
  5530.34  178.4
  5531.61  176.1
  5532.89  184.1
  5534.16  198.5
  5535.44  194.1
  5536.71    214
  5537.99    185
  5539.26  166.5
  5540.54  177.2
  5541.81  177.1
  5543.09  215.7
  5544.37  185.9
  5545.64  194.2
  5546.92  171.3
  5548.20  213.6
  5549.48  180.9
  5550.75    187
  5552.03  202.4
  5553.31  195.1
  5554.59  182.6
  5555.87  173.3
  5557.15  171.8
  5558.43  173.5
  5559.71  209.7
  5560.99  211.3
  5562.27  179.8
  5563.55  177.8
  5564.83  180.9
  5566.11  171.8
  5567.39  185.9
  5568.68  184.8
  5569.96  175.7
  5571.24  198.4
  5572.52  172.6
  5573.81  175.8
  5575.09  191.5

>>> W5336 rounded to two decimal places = 4.76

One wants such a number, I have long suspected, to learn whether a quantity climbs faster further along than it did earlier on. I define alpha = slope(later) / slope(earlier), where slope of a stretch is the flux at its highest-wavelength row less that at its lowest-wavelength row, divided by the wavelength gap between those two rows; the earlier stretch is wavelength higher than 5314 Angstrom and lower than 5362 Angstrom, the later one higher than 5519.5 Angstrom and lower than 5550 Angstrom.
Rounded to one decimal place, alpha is 1.1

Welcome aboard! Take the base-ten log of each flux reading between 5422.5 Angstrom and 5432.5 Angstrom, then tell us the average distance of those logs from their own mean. 0.051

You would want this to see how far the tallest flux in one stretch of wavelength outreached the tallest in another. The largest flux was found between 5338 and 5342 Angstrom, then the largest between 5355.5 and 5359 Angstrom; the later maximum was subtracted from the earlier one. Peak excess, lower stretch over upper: -15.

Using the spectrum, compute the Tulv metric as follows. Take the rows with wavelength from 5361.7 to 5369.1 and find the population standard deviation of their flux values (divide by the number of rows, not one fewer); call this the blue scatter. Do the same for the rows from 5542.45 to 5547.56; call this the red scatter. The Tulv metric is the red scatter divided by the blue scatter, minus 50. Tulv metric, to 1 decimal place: -47.9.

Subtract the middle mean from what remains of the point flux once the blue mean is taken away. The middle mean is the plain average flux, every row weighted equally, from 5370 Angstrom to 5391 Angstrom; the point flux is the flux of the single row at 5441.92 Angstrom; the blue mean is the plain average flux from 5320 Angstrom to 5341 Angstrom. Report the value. -181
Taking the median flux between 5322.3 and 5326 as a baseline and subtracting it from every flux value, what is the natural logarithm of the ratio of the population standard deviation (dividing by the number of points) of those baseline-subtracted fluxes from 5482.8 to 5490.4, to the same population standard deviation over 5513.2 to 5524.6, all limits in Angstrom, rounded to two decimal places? -0.71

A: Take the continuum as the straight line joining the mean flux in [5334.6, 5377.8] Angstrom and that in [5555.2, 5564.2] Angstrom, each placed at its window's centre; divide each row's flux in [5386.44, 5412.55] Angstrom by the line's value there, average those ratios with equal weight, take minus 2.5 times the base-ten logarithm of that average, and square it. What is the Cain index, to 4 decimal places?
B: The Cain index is 0.0023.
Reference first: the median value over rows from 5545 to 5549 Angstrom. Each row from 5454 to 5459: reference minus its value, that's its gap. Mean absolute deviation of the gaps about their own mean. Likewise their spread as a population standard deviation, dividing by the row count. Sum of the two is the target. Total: 64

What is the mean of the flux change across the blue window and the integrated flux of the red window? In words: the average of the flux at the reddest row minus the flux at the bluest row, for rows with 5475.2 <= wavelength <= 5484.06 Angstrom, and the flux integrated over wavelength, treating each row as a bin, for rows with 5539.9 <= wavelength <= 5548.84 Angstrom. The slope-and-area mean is 858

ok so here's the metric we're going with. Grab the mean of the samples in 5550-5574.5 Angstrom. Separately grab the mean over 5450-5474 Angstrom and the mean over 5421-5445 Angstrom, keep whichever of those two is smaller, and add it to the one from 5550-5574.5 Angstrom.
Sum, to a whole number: 366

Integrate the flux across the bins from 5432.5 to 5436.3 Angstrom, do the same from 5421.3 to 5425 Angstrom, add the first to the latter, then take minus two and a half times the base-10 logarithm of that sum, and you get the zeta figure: -7.83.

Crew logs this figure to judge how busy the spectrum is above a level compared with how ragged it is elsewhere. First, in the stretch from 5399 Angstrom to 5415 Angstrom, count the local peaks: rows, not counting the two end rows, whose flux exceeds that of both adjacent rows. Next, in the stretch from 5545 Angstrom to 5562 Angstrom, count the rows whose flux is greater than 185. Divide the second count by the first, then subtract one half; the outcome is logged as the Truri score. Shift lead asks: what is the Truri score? 1.8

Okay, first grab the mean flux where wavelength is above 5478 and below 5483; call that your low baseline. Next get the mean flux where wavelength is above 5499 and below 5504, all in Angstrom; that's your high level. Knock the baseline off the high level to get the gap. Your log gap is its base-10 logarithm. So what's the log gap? 1.48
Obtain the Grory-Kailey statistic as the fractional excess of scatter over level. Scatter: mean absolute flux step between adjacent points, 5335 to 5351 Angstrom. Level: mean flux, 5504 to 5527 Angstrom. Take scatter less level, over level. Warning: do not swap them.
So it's -0.920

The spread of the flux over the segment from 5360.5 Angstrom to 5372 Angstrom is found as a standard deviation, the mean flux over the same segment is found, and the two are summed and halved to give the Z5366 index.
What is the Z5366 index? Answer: 95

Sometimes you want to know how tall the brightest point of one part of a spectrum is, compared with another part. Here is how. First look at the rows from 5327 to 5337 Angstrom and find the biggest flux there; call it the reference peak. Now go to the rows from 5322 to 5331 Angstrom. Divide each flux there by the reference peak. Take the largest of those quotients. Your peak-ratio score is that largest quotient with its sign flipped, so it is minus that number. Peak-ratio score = -0.99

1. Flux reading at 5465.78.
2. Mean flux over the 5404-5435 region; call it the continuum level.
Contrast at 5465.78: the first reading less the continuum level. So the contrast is 20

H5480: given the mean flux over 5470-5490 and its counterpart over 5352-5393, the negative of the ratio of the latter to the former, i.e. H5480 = -1.09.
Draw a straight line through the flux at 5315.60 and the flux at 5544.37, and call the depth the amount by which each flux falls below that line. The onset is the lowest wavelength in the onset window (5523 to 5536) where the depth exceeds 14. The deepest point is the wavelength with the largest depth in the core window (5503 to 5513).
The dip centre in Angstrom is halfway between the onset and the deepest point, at 5518.9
